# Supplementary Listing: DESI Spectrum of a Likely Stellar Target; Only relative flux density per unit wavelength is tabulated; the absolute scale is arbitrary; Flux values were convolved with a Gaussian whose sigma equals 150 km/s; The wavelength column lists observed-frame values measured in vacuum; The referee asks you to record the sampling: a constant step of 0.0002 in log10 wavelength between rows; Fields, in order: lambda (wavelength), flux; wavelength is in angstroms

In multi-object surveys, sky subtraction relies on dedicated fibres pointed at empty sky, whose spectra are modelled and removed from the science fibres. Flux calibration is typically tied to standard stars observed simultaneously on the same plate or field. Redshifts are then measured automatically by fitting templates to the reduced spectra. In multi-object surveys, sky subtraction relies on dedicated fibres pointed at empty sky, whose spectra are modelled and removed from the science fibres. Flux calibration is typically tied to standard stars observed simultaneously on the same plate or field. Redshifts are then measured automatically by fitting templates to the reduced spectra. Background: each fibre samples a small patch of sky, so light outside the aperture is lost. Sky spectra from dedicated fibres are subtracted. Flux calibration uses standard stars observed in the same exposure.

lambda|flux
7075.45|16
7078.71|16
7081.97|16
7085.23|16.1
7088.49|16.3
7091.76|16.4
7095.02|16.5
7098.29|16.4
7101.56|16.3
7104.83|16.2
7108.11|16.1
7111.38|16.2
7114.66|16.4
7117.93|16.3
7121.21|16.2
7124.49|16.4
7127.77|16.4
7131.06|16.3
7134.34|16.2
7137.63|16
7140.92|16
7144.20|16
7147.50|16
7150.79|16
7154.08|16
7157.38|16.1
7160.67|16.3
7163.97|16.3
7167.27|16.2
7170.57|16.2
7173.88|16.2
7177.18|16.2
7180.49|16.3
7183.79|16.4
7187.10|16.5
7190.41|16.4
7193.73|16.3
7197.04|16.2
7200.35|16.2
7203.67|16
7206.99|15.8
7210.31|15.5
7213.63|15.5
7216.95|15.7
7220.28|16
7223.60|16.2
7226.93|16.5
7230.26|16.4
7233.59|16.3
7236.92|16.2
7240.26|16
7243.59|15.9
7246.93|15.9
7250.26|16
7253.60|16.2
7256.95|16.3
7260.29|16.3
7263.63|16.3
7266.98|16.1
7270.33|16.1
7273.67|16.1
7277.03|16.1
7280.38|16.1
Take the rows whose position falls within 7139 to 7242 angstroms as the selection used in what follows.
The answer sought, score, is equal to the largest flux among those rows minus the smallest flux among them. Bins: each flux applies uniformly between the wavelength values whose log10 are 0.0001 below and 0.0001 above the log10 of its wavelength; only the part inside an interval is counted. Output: 1.0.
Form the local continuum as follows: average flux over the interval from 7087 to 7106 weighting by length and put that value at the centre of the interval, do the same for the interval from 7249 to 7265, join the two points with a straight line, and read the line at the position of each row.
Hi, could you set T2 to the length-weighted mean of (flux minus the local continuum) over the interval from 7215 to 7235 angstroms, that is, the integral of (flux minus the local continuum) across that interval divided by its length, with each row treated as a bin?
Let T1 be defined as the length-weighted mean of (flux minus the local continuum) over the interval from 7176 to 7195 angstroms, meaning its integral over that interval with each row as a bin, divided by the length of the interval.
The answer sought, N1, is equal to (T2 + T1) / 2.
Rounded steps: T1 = 0.1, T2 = -0.08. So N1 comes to 0.00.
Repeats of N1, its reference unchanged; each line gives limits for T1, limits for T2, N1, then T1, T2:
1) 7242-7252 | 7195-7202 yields -0.18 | -0.3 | -0.06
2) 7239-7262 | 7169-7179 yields -0.11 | -0.1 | -0.09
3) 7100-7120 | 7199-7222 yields -0.27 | -0.1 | -0.45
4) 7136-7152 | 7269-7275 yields -0.21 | -0.3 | -0.11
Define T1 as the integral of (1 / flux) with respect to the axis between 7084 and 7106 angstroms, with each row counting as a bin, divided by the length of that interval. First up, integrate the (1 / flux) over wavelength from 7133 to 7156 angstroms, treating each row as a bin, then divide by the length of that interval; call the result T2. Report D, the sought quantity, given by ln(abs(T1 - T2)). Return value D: -6.8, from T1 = 0.0613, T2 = 0.0624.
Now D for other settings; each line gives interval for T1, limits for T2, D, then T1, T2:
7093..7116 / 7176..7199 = -9.3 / 0.0613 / 0.0613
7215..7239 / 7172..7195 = -7.4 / 0.0618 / 0.0612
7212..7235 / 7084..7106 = -7.0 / 0.0622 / 0.0613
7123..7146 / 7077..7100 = -8.5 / 0.0618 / 0.0616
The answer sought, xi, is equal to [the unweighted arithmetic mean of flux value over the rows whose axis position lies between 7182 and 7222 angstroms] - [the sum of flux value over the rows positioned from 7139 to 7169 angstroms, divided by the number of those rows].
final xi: -0.06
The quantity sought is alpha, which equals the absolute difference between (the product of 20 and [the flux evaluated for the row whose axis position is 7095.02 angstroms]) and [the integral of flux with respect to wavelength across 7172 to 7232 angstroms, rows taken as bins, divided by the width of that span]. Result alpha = 314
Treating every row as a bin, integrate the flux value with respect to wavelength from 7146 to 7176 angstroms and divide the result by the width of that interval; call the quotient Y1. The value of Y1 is 16.1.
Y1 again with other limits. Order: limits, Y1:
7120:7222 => 16.1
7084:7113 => 16.3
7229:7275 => 16.2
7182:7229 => 16.1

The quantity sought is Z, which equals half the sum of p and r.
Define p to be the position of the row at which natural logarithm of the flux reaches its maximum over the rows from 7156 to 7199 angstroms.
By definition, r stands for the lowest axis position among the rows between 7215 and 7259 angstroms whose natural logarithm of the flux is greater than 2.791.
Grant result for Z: 7207.0 angstroms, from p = 7187.10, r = 7226.93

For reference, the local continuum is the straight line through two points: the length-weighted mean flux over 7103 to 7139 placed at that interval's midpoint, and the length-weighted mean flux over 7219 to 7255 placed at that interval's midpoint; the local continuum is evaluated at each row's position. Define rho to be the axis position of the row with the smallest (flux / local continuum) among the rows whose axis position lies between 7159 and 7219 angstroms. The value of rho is 7210.31 angstroms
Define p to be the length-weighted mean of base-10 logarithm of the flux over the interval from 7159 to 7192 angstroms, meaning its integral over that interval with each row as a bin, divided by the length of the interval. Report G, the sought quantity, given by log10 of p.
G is 0.0837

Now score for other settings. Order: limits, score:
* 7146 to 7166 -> 0.3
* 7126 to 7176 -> 0.4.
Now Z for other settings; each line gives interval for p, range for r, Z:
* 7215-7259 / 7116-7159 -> 7172.4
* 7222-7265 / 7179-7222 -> 7203.7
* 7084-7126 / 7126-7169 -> 7111.4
